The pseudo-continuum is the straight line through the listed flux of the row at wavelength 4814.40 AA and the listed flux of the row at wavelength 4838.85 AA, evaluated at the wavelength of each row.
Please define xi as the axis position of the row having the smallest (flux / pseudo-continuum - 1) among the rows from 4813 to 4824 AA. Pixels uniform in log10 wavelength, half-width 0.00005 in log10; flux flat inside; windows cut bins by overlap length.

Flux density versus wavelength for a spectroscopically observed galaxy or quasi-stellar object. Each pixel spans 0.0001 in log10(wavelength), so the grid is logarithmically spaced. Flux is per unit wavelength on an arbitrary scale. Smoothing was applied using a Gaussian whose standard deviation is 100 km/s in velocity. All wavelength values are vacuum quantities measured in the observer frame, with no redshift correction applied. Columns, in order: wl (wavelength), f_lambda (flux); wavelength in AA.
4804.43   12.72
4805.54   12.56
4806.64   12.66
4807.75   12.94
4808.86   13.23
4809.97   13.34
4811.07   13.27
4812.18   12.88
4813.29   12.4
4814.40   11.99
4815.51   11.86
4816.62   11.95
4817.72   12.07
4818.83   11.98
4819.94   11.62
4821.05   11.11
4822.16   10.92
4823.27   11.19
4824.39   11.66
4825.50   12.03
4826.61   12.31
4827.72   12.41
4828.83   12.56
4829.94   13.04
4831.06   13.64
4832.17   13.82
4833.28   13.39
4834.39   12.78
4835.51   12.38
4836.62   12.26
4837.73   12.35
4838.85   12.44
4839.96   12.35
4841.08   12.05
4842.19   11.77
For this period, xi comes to 4822.16 AA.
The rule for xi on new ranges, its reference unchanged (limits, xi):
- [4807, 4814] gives 4813.29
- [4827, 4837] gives 4836.62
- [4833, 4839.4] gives 4836.62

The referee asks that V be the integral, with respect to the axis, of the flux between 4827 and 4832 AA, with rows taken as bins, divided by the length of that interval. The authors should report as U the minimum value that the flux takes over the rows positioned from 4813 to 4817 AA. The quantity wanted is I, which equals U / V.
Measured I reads 0.91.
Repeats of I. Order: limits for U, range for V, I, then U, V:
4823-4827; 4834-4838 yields 0.90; 11.19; 12.4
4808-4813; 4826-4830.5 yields 1.02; 12.88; 12.6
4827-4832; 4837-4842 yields 1.01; 12.41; 12.3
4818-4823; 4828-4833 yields 0.83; 10.92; 13.2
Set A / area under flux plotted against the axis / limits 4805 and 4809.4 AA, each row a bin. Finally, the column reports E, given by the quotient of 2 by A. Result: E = 0.0354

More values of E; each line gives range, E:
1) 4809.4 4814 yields 0.0336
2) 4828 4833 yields 0.0302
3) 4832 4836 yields 0.0384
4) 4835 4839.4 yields 0.0368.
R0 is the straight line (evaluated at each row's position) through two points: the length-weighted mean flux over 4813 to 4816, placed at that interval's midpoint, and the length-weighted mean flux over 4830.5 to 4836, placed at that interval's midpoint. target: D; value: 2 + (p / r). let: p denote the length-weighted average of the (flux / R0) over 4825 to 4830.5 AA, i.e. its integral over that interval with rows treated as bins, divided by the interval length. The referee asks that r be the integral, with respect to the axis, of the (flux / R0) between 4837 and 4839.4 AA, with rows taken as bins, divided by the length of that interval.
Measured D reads 3.06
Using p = 0.97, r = 0.92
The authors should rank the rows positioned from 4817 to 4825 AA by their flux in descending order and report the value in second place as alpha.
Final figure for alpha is 11.98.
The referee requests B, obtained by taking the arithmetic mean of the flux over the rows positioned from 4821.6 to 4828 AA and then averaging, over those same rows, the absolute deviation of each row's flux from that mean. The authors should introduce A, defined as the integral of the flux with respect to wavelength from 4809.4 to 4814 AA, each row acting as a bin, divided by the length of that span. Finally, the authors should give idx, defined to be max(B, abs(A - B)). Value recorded 12.4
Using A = 12.9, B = 0.5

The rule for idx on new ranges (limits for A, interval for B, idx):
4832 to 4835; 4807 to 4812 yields 13.1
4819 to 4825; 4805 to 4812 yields 11.1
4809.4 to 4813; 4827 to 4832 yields 12.7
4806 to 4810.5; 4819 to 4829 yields 12.5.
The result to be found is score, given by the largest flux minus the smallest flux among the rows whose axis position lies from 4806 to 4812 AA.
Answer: 0.7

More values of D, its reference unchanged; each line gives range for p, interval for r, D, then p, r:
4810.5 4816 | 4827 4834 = 3.04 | 1.04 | 1.01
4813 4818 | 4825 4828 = 3.04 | 0.99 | 0.96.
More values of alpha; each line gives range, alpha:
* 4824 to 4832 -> 13.04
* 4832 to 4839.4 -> 13.39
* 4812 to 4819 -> 12.4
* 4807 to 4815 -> 13.27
